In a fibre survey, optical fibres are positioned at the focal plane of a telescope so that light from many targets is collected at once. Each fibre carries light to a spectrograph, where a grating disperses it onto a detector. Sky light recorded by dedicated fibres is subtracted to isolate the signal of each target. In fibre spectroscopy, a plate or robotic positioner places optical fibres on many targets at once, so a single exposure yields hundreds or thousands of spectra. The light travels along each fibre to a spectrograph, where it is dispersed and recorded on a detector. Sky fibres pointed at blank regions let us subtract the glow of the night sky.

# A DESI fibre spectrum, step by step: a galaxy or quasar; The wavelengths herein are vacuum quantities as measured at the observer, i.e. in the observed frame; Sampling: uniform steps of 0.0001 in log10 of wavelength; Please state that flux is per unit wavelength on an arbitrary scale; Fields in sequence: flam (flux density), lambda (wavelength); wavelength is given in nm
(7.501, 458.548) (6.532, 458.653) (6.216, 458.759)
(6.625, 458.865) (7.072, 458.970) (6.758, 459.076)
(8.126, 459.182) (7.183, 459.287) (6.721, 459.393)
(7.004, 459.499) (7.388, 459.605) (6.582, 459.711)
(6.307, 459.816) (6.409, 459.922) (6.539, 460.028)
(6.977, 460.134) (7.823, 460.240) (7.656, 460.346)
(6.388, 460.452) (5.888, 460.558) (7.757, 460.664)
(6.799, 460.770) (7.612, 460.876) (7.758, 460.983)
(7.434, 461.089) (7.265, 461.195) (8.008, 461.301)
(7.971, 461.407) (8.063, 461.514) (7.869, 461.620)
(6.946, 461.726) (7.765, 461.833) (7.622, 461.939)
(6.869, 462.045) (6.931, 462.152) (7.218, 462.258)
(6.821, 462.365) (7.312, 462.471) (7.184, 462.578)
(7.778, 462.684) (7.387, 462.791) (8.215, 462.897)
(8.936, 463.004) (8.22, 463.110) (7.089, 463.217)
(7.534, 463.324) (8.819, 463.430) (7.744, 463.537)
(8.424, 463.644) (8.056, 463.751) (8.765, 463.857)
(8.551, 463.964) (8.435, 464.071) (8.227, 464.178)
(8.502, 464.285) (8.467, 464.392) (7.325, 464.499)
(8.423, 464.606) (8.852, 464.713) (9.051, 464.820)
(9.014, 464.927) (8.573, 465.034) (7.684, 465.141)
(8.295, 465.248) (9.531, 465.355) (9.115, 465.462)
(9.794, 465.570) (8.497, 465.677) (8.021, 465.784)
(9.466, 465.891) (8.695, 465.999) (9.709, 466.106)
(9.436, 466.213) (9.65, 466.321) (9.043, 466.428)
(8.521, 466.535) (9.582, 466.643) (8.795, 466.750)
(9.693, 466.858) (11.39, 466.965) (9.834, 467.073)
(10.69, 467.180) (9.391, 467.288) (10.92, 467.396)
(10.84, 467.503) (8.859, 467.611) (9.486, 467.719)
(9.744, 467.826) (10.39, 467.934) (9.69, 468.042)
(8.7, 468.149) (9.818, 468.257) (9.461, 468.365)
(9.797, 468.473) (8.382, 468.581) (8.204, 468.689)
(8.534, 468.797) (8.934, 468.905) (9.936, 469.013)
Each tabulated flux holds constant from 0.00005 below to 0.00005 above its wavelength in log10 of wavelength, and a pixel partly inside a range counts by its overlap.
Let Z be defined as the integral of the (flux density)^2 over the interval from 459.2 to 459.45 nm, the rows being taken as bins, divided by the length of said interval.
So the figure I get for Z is 51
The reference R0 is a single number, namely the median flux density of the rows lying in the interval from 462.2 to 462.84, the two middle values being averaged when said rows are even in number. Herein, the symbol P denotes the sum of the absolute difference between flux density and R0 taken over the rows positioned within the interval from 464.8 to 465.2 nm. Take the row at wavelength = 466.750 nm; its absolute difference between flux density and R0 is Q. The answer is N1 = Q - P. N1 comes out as -3.7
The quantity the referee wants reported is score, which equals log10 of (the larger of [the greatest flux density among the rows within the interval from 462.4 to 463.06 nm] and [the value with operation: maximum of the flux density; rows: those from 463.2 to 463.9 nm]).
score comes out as 0.95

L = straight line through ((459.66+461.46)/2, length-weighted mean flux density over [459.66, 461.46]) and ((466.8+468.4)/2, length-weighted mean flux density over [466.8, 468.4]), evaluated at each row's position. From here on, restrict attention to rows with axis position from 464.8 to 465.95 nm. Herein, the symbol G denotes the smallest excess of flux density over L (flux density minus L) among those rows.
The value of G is -1.3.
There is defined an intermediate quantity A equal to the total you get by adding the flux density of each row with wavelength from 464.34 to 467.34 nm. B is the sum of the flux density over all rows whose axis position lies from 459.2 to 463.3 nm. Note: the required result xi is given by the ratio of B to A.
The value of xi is 1.1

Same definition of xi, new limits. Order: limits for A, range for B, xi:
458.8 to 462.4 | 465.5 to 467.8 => 0.8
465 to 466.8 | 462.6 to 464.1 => 0.7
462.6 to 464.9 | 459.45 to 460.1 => 0.2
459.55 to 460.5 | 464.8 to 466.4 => 2.2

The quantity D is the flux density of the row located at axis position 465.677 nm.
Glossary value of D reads 8.497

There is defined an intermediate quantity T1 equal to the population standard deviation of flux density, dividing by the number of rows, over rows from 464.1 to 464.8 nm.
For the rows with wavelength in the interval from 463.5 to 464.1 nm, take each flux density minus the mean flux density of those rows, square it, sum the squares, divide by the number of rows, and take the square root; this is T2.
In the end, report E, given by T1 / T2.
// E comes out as 1.41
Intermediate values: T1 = 0.47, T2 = 0.34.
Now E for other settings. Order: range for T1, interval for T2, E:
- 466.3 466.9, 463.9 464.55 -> 1.07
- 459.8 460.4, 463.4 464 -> 1.56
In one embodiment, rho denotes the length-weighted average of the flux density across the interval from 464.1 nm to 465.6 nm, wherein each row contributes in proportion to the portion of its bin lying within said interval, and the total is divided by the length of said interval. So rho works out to 8.6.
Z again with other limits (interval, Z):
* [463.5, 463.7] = 66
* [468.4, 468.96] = 78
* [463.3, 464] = 69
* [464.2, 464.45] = 71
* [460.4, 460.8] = 45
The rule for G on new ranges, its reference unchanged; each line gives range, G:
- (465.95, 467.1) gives -1.0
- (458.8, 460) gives -0.5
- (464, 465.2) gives -1.4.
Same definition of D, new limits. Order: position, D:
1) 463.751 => 8.056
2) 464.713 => 8.852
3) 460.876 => 7.612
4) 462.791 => 7.387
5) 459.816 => 6.307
